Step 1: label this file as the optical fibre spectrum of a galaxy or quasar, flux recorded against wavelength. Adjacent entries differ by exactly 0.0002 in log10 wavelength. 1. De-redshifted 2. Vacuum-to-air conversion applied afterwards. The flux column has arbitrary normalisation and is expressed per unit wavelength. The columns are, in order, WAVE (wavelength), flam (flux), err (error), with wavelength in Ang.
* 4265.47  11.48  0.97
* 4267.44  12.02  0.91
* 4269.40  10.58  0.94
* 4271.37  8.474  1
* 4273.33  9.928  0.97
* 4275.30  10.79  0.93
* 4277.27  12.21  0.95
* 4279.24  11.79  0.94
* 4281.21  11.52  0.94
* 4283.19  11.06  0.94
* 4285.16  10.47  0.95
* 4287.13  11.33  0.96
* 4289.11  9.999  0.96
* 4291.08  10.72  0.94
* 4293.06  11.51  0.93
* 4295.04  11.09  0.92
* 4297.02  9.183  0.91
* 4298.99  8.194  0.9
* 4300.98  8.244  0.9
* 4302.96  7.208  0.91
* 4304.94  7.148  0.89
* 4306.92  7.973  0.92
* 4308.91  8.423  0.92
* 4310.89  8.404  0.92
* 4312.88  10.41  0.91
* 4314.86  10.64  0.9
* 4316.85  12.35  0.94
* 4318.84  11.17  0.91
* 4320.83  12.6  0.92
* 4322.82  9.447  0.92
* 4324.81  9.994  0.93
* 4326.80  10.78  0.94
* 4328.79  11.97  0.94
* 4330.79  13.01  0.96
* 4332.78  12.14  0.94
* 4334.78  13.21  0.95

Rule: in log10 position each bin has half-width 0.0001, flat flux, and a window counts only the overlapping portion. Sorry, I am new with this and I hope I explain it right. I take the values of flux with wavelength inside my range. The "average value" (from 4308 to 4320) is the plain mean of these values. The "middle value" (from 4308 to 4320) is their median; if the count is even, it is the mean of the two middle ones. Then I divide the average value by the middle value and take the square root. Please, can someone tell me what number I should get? 0.99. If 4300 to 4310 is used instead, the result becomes 0.99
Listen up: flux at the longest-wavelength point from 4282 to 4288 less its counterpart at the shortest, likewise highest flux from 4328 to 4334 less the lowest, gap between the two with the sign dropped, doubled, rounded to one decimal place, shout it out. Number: 1.5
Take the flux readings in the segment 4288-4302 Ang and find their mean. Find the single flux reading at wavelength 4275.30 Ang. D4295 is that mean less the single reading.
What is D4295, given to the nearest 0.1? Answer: -0.9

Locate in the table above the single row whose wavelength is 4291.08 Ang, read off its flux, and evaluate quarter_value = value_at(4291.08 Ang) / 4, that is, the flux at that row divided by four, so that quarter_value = 2.7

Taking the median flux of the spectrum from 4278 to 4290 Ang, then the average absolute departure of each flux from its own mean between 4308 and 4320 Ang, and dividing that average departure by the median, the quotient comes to 0.11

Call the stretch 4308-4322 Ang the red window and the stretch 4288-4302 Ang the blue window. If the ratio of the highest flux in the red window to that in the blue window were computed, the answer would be 1.1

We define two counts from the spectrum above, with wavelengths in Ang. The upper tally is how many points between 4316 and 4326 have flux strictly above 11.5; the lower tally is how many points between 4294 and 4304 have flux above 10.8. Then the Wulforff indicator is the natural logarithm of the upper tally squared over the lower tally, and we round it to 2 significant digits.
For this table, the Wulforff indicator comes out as 1.4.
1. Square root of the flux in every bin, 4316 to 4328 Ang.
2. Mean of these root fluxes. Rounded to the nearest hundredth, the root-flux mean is 3.32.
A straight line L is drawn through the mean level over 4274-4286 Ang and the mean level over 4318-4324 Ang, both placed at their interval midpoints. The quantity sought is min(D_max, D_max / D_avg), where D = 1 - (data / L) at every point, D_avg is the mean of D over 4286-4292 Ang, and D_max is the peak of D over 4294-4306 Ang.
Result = 0.36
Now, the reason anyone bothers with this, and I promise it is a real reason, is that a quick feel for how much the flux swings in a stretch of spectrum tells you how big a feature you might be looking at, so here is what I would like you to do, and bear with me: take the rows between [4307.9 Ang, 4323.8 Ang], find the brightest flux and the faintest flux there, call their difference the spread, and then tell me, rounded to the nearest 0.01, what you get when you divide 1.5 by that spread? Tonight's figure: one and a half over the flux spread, 0.36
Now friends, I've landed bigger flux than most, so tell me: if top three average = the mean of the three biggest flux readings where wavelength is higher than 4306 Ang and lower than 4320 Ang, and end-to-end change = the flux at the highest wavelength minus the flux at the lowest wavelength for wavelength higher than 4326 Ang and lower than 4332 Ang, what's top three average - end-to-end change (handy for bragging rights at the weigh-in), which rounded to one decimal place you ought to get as 9.2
